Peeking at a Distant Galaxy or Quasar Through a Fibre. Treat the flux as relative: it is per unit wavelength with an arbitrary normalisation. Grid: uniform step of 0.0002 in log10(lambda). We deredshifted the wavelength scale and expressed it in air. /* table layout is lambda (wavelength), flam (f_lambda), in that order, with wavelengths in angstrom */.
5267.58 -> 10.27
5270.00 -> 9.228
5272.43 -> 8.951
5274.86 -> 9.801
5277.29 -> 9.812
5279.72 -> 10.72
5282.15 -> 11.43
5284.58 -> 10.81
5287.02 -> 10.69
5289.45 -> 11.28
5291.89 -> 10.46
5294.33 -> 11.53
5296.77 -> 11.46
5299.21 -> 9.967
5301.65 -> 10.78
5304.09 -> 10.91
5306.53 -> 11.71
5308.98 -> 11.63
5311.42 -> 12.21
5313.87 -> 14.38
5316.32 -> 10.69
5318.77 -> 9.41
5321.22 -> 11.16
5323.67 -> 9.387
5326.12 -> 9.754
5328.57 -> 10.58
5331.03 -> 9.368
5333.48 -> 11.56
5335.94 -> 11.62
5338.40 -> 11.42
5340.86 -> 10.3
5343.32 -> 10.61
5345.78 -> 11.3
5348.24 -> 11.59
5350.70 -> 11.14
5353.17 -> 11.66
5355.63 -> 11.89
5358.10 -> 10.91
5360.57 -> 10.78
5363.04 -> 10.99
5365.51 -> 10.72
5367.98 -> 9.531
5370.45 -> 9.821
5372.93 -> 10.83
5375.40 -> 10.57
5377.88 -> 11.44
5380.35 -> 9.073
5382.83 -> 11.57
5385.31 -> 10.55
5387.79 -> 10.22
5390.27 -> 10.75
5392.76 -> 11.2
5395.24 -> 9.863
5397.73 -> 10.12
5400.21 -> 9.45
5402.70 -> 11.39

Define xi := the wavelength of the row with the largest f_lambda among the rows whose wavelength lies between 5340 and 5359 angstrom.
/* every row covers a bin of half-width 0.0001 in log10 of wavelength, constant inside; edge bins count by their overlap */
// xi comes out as 5355.63 angstrom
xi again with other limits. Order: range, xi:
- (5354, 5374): 5355.63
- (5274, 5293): 5282.15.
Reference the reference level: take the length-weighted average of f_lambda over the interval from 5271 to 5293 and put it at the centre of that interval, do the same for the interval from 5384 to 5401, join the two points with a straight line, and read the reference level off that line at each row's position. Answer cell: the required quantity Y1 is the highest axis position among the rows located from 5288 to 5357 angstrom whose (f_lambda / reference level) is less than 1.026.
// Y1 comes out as 5343.32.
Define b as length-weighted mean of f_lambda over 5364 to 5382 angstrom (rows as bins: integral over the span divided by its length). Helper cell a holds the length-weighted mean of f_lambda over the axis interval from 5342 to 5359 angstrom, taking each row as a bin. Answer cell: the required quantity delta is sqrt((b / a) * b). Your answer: 3.1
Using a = 11.3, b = 10.3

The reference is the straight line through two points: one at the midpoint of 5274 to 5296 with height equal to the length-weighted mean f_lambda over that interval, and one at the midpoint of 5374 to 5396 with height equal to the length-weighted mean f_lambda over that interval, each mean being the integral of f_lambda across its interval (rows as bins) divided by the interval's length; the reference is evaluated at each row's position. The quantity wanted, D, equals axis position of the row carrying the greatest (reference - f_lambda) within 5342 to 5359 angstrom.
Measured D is 5343.32 angstrom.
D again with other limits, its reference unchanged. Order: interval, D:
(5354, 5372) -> 5367.98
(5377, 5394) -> 5380.35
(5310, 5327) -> 5323.67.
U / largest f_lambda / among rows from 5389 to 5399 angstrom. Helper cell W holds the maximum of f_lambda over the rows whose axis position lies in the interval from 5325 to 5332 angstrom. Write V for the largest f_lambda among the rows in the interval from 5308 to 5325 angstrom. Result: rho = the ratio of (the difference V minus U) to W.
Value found 0.30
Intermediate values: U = 11.2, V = 14.38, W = 10.58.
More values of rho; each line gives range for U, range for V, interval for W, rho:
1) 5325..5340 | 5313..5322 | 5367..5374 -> 0.25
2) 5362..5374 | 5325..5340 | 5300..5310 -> 0.05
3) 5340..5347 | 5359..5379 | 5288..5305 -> 0.01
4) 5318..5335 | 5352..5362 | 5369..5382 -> 0.03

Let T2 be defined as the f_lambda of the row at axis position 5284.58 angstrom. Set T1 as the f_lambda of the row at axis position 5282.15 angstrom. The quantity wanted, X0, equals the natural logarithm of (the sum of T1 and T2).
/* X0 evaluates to 3.10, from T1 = 11.43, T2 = 10.81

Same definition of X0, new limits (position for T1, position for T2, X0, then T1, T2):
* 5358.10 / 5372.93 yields 3.08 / 10.91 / 10.83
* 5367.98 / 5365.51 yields 3.01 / 9.531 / 10.72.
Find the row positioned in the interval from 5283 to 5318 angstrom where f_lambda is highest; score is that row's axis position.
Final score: 5313.87 angstrom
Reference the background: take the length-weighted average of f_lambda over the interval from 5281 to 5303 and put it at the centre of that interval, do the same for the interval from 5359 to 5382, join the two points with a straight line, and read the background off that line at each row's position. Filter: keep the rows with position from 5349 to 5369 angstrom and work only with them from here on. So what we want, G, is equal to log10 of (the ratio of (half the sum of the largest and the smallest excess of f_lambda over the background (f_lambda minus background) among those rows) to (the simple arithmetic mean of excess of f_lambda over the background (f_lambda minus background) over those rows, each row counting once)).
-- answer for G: -0.3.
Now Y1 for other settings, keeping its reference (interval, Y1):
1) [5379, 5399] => 5397.73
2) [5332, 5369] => 5367.98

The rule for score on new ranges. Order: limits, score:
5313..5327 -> 5313.87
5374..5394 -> 5382.83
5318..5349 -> 5335.94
